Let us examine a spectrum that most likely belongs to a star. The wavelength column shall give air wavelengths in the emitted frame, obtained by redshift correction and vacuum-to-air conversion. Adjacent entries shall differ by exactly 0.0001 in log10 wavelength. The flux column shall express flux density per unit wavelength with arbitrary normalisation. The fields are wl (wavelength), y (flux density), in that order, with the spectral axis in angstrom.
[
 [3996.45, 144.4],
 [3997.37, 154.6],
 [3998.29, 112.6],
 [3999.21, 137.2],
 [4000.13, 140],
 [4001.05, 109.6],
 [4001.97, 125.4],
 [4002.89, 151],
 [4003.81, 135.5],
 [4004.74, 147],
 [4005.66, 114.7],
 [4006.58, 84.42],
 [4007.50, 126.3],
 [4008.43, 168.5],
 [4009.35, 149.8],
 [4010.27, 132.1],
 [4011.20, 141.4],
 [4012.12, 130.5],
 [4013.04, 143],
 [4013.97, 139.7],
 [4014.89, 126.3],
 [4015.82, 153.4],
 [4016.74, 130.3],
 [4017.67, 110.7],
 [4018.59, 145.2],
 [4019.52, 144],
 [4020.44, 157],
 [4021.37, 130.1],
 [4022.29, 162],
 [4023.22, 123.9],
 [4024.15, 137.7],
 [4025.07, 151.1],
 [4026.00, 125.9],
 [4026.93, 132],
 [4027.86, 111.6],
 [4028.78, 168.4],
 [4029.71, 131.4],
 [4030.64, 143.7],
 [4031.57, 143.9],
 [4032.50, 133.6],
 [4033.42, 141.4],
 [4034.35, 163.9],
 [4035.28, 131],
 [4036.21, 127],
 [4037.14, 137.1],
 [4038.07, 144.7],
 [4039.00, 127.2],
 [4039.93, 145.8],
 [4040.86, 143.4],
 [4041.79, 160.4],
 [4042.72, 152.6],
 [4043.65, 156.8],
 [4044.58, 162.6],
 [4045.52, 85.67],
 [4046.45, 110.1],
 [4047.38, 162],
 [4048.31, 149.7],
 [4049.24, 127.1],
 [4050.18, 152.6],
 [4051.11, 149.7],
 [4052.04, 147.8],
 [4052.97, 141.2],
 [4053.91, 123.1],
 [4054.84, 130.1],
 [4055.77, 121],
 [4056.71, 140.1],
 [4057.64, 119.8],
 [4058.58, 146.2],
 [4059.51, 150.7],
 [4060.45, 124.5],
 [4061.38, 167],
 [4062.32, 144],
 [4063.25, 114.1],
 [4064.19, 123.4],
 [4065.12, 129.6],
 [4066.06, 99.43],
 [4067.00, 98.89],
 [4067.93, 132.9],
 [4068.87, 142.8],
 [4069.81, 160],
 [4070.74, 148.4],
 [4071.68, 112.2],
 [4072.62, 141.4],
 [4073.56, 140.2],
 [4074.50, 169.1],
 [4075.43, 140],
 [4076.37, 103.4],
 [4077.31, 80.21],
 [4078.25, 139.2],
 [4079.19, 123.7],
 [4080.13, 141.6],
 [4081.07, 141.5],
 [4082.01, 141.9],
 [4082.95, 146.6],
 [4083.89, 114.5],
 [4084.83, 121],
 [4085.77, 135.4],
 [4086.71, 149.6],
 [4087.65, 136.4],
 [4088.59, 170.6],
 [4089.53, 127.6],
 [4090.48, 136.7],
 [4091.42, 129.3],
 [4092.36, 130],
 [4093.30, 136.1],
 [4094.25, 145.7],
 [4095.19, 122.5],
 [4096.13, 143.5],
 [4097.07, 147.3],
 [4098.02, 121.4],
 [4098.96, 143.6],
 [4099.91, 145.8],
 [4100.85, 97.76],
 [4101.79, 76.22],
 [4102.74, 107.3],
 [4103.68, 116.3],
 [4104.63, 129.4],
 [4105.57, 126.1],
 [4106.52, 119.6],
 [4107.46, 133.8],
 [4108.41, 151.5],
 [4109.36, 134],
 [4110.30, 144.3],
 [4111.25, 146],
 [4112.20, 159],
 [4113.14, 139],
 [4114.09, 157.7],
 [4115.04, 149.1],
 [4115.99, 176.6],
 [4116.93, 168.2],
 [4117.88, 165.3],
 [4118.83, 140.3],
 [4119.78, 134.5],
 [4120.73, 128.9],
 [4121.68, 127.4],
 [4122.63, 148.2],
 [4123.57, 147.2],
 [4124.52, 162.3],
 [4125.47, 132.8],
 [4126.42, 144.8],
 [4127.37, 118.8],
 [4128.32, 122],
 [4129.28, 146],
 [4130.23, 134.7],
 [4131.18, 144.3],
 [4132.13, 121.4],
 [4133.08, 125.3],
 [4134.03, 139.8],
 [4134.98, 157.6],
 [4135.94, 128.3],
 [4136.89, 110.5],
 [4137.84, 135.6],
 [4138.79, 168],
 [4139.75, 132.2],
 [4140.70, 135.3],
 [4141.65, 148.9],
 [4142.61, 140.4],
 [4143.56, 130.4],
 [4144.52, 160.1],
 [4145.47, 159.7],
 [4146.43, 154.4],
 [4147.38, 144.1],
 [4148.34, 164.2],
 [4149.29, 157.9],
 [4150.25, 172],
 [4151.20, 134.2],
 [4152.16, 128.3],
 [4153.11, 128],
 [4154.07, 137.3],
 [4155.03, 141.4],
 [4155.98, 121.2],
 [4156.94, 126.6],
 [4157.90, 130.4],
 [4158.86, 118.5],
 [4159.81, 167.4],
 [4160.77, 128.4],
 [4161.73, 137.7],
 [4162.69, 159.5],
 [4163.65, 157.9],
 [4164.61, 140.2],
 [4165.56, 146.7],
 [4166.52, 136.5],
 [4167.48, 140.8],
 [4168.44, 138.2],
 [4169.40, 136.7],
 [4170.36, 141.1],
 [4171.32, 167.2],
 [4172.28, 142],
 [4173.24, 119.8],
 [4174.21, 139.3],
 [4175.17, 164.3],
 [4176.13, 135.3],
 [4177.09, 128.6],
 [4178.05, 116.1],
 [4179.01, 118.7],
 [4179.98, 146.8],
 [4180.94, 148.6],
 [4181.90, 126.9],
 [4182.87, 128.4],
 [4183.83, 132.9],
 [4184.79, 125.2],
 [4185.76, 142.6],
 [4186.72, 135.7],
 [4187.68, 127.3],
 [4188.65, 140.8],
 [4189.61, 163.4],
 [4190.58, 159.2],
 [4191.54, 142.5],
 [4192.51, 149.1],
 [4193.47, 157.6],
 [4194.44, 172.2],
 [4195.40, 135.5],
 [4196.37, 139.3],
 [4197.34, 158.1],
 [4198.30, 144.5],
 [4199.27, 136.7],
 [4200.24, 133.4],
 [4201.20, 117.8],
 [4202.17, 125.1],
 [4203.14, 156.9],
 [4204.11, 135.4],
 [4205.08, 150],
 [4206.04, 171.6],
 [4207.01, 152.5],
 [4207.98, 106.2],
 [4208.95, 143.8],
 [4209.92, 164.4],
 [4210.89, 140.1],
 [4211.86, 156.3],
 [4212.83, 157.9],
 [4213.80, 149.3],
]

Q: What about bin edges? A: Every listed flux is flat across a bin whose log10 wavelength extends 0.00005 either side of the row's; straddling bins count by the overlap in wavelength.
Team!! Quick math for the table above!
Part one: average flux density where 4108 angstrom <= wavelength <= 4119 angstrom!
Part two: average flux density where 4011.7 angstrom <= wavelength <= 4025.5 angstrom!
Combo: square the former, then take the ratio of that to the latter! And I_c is 168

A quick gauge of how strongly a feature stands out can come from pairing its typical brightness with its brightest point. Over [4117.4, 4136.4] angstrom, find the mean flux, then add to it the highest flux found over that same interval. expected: 304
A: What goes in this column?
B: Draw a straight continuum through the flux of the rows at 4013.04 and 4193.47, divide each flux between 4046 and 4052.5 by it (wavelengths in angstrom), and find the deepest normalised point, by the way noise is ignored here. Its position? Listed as 4046.45 angstrom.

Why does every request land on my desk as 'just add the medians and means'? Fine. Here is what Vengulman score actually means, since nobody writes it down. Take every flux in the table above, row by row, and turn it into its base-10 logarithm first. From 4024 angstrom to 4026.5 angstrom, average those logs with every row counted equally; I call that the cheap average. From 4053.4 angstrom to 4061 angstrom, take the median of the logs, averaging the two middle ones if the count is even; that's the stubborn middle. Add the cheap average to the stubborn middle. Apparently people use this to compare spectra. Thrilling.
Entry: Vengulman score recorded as 4.24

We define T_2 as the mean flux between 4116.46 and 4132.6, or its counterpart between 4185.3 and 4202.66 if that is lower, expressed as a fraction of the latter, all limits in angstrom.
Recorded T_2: 0.98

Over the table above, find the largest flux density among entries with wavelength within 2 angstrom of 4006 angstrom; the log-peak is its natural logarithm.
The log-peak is 4.99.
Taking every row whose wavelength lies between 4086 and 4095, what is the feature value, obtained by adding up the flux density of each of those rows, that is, 1262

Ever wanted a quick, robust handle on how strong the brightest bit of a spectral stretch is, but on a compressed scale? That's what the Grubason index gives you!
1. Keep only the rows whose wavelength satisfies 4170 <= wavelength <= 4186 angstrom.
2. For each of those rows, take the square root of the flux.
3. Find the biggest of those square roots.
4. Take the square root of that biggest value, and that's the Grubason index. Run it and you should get 3.60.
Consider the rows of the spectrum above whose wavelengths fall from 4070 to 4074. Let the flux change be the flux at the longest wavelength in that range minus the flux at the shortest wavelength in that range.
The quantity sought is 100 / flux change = -12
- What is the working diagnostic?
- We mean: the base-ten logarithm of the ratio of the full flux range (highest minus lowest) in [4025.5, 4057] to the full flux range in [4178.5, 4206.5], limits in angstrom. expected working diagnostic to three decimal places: 0.182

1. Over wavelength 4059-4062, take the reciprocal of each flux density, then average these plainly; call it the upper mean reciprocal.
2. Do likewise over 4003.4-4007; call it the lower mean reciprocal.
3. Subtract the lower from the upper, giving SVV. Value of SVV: -0.0018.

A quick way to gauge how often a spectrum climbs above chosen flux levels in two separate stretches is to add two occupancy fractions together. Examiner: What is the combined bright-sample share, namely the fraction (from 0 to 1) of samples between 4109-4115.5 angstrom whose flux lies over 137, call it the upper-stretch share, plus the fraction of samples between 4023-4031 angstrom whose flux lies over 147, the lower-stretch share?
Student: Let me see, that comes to 1.1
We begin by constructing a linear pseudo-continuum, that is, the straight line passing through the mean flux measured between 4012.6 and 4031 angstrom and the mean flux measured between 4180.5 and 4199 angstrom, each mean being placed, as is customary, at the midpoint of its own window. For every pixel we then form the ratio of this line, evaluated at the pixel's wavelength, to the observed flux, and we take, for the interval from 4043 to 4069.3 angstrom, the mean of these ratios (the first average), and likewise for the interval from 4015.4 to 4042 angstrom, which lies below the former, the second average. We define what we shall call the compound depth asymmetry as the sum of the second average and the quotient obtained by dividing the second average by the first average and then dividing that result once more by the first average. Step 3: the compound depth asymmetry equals 1.88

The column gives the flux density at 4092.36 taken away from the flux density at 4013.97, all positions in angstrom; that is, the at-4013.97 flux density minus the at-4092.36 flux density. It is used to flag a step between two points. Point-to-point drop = 10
